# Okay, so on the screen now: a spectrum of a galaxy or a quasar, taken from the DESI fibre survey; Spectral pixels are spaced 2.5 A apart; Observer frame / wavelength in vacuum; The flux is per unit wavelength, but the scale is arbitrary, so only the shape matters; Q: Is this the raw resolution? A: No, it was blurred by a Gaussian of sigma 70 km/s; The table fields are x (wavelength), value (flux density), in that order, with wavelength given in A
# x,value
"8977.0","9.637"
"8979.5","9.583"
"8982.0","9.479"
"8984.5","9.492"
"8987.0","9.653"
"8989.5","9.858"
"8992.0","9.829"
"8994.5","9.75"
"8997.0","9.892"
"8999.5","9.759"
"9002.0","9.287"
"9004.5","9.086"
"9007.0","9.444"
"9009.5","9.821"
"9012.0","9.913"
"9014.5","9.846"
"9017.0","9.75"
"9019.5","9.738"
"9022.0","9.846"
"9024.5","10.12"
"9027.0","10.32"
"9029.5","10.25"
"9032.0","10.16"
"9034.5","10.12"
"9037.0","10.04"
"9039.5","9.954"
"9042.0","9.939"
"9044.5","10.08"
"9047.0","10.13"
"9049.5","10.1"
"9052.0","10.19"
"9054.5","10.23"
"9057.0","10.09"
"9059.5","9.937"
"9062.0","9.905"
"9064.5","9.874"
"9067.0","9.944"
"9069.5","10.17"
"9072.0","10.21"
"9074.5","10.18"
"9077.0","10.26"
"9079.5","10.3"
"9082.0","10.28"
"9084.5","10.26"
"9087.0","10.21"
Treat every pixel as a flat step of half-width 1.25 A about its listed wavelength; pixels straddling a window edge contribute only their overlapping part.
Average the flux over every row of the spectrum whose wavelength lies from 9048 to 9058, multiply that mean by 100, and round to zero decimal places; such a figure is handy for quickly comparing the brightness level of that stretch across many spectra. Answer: 1015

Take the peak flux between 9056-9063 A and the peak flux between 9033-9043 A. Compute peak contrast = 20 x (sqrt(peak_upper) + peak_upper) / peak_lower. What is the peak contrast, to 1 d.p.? 26.2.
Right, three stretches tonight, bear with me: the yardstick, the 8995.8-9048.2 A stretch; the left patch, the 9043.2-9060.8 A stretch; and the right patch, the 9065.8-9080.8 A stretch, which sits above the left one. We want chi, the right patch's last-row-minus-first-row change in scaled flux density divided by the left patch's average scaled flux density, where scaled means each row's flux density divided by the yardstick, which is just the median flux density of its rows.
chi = 0.04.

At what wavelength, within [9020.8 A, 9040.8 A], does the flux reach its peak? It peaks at 9027.0 A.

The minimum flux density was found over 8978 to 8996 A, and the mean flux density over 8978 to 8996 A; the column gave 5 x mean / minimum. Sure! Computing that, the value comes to 5.10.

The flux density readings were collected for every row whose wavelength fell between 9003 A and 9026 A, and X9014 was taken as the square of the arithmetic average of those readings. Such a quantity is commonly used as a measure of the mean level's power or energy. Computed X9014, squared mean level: 95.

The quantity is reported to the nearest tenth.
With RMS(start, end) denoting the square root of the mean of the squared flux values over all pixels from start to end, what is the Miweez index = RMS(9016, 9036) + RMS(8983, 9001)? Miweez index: 19.8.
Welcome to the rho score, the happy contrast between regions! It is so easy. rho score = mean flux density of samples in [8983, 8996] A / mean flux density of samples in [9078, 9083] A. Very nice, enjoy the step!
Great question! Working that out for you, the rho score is 0.944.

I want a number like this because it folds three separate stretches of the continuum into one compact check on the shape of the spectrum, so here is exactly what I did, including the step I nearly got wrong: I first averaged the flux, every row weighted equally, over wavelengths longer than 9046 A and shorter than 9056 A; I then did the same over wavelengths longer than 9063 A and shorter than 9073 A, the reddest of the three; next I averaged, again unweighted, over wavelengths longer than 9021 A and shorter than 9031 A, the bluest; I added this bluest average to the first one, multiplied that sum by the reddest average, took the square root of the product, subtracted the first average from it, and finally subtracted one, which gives 3.12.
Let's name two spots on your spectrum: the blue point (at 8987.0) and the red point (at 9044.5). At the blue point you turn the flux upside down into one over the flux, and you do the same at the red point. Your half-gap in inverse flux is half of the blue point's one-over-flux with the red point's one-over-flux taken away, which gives 0.0022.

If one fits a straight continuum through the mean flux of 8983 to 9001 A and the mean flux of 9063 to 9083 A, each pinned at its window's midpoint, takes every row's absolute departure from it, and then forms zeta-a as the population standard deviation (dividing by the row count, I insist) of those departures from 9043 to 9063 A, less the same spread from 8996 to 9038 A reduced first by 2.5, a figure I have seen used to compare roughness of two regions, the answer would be 2.36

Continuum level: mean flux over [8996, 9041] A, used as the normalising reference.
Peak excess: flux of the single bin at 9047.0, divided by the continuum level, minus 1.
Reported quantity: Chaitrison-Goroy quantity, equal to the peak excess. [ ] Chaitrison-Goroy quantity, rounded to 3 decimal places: 0.028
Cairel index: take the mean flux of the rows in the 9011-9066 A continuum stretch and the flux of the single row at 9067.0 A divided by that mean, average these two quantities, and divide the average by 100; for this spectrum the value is 0.0551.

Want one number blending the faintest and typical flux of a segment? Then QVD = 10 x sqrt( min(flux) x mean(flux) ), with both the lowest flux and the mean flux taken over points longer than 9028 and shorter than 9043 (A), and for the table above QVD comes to 100.1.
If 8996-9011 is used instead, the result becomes 93.1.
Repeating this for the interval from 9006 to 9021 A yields 96.0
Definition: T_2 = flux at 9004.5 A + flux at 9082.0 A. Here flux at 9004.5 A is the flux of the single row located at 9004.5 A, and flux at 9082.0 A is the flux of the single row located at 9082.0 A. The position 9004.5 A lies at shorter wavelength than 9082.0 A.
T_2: 19.4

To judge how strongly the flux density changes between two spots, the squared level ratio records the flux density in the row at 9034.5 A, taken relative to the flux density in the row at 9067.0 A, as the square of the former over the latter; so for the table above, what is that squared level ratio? 1.04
